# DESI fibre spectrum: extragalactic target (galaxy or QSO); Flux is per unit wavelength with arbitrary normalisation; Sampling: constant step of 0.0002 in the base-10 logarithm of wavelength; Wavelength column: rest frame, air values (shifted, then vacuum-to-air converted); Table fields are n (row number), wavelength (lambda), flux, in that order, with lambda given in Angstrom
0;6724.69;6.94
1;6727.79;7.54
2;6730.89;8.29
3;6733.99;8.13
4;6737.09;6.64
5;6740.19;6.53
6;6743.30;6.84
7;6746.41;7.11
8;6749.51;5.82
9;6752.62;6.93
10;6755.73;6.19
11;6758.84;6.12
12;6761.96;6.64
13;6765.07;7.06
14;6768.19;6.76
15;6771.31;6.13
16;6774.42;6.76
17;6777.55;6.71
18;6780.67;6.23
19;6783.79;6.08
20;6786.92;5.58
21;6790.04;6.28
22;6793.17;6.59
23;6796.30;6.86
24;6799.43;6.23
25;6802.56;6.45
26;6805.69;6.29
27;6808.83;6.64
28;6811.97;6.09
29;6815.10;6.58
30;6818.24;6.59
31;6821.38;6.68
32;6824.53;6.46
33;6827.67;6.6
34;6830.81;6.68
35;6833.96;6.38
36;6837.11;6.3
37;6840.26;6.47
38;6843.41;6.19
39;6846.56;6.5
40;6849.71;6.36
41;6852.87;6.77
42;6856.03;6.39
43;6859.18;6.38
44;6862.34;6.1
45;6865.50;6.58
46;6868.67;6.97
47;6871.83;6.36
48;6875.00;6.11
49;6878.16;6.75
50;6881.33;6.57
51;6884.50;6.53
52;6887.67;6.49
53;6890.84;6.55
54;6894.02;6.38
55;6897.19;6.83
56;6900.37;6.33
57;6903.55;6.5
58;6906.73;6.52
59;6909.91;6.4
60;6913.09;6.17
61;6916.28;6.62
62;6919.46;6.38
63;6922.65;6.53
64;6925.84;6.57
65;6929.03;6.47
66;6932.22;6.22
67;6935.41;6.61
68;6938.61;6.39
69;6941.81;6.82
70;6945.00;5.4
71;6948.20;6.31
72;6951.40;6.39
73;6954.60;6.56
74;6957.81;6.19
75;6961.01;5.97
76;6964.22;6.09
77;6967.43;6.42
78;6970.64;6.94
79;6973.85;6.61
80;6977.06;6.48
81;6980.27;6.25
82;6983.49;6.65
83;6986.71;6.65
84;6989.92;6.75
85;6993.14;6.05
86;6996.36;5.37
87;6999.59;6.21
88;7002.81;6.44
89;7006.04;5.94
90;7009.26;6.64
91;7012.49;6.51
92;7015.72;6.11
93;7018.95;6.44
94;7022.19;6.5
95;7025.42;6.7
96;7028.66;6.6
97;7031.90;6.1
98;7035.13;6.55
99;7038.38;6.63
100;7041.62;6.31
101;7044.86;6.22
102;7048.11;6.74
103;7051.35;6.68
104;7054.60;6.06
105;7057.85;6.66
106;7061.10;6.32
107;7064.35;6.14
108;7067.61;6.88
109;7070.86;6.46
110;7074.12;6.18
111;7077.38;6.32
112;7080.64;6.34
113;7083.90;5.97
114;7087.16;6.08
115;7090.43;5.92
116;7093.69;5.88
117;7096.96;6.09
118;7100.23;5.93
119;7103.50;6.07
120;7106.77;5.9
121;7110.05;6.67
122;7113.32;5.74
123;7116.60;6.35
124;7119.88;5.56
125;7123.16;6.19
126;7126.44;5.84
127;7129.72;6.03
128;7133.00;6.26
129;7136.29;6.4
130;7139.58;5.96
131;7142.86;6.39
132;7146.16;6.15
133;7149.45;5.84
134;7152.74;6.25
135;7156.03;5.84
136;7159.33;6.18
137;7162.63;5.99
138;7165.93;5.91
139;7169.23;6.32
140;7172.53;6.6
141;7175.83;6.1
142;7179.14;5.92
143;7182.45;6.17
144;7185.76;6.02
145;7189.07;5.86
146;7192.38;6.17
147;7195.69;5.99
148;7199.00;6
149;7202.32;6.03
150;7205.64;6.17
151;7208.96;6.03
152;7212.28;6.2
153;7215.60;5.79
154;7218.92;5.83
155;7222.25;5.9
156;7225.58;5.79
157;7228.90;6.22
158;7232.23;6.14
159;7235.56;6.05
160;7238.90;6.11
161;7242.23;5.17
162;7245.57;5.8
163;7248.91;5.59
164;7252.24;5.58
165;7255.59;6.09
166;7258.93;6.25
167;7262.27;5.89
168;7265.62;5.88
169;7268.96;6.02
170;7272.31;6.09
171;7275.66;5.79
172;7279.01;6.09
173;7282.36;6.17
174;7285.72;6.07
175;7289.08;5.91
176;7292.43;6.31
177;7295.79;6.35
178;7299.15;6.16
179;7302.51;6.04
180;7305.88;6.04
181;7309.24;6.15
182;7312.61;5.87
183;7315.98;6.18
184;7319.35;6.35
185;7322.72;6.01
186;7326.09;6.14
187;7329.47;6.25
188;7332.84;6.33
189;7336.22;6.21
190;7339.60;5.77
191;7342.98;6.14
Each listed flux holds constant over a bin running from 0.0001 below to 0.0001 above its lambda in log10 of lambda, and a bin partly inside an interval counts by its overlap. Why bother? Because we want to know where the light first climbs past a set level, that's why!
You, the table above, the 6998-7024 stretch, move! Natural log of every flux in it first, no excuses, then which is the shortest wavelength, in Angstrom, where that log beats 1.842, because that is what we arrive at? 7002.81 Angstrom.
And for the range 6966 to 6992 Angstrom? 6967.43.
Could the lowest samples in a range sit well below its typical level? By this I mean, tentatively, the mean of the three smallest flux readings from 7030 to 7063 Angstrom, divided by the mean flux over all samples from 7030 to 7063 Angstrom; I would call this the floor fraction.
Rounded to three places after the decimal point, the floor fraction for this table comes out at 0.953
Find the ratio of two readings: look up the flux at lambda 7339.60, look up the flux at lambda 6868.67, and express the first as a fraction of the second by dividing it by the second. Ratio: 0.83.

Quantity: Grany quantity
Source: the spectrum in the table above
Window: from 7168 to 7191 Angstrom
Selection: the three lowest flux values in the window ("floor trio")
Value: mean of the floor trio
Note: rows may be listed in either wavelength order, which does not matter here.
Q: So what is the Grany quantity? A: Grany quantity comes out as 5.9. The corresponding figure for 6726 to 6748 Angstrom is 6.7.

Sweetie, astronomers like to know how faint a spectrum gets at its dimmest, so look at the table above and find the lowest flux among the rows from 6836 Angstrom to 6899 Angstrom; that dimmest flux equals 6.1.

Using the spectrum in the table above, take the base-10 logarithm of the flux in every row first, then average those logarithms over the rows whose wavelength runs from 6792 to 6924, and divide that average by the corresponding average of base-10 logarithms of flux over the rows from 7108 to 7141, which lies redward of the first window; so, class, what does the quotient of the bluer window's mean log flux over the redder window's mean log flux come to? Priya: 1.034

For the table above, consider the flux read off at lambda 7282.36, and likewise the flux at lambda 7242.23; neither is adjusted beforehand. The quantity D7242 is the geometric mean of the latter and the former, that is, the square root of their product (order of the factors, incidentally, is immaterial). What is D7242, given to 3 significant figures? 5.65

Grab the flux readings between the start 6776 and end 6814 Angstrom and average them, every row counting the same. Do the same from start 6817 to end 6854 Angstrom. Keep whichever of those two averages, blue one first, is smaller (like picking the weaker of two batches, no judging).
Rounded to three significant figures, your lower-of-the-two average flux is 6.34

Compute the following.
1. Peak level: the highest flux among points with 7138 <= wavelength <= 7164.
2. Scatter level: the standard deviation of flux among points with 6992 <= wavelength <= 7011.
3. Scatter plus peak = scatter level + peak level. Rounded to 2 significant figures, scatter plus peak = 6.8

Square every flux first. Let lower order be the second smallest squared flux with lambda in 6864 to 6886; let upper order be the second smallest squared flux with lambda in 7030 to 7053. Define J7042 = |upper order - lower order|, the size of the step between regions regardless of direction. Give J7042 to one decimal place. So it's 1.8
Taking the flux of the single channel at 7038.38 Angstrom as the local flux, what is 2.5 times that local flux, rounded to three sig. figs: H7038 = 16.6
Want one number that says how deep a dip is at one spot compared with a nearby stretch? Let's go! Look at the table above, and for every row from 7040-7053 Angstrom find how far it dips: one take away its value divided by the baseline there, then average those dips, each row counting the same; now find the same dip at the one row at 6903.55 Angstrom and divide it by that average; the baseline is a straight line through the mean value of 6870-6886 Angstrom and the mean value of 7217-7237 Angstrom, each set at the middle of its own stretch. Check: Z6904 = 0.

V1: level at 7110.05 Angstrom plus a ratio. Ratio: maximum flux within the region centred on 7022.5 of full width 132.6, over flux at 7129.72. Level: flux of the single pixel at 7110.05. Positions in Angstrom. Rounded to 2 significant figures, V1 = 7.8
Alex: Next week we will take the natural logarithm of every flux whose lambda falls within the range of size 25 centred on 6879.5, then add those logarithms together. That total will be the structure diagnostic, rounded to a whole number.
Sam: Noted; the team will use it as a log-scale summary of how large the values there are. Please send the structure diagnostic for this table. 15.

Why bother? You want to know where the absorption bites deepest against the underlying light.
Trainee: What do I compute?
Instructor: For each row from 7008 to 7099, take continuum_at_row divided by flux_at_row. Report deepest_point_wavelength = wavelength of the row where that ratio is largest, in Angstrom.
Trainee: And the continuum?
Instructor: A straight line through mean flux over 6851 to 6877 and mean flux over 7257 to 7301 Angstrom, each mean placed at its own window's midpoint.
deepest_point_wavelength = 7093.69 Angstrom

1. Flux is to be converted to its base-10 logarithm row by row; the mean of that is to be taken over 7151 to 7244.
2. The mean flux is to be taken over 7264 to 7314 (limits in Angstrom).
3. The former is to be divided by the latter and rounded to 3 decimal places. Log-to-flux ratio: 0.129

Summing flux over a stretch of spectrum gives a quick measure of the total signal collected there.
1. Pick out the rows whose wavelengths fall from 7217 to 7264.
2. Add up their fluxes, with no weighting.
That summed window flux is 82.4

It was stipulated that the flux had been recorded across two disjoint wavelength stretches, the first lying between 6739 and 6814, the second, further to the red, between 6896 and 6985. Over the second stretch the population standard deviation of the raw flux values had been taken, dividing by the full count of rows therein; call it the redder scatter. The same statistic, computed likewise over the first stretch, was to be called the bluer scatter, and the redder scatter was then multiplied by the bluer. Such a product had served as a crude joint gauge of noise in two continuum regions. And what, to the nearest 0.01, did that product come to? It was 0.11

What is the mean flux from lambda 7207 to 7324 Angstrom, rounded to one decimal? 6.0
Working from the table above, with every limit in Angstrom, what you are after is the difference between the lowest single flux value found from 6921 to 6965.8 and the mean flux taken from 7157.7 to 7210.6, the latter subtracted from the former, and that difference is -0.69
